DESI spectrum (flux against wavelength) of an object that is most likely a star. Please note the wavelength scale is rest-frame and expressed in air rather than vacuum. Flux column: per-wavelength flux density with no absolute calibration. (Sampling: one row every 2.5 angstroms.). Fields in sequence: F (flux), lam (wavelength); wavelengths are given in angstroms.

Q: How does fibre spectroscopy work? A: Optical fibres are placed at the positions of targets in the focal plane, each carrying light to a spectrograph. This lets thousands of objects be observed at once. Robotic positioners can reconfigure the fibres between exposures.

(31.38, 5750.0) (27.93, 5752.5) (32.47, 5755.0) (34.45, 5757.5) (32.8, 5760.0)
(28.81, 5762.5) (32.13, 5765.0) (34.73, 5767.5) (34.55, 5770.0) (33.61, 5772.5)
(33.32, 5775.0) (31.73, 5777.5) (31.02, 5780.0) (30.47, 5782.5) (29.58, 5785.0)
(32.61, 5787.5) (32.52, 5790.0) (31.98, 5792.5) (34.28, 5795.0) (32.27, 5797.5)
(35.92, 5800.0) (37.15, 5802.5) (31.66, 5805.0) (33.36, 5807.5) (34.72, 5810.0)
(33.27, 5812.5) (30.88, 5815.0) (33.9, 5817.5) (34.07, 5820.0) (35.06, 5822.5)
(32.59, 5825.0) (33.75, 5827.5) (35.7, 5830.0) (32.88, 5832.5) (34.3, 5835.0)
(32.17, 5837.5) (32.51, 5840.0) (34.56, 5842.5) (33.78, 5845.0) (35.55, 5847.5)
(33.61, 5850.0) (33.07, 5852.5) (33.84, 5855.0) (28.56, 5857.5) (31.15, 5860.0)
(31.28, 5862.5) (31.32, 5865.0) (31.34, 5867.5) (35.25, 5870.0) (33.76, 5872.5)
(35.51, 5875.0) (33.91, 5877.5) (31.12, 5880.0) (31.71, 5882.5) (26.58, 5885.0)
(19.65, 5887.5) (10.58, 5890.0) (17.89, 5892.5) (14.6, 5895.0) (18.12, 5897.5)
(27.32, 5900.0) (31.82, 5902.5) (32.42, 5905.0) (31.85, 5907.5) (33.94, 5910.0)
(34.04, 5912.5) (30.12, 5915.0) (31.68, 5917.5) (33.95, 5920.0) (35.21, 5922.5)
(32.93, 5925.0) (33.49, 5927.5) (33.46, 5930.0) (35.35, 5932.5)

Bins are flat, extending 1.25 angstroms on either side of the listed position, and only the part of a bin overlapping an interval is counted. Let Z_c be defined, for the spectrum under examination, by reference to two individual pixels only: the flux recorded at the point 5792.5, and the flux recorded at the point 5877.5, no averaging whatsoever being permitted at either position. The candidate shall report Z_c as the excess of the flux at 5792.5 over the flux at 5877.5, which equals -1.9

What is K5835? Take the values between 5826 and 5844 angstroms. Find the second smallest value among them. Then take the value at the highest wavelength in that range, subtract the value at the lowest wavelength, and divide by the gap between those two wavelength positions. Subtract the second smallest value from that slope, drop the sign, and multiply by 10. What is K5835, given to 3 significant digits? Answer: 325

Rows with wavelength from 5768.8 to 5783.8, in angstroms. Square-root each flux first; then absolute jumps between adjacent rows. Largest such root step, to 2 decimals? 0.14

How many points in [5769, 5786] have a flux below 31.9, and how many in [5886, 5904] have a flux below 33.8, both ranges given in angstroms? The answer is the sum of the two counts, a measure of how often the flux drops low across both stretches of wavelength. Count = 11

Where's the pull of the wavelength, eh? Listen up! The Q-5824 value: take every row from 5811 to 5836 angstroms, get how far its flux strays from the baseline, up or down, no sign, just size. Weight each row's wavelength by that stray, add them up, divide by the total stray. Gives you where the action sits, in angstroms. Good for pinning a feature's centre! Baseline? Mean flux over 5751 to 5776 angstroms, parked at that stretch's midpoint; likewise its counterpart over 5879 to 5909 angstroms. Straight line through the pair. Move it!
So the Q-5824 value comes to 5825.1 angstroms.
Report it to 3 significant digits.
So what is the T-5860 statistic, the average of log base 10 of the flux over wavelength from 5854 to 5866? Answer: 1.49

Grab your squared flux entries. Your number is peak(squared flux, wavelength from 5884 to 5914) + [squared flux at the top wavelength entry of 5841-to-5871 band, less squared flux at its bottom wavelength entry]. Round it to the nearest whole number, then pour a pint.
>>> 1207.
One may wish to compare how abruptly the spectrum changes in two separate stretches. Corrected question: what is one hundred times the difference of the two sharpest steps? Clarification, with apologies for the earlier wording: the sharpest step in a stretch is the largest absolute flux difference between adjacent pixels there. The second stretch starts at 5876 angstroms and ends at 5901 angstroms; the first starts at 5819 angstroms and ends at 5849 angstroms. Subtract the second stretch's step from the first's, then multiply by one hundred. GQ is -638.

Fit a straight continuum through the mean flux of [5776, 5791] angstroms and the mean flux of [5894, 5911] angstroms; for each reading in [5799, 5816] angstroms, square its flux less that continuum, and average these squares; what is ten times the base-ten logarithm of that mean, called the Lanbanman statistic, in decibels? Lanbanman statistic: 11.8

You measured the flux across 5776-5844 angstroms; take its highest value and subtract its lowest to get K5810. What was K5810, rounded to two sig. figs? 7.6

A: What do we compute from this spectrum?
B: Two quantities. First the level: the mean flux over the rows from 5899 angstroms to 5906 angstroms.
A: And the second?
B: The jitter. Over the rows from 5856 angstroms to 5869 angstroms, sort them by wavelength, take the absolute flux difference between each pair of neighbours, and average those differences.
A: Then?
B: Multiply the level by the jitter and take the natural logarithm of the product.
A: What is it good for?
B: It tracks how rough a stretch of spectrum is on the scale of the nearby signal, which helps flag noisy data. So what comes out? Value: 3.1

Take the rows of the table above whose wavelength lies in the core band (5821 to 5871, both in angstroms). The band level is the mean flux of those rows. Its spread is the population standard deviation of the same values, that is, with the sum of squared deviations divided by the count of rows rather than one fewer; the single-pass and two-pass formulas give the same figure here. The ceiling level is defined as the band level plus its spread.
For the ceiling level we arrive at 34.9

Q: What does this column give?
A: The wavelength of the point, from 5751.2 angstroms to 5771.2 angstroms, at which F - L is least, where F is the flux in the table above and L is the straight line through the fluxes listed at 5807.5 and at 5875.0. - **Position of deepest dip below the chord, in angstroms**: 5752.5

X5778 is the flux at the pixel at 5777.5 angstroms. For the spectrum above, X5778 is 31.73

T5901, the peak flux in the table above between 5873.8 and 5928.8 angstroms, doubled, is 71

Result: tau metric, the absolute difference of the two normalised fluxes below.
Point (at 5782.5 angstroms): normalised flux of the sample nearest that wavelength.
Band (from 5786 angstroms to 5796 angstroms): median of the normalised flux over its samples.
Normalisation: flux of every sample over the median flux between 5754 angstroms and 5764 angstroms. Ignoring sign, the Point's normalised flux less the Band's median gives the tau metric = 0.064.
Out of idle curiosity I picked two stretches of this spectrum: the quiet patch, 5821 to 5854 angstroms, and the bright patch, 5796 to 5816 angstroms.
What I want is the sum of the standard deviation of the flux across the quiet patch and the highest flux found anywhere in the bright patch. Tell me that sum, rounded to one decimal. 38.3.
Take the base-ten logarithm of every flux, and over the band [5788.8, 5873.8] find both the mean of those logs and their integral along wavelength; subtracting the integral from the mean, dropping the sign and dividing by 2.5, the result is 51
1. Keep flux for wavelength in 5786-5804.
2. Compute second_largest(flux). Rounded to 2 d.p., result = 35.92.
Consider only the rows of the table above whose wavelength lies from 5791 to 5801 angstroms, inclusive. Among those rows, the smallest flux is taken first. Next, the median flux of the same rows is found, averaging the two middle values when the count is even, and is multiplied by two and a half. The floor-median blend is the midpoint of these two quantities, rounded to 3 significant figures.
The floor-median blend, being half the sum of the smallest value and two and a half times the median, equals 57.6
